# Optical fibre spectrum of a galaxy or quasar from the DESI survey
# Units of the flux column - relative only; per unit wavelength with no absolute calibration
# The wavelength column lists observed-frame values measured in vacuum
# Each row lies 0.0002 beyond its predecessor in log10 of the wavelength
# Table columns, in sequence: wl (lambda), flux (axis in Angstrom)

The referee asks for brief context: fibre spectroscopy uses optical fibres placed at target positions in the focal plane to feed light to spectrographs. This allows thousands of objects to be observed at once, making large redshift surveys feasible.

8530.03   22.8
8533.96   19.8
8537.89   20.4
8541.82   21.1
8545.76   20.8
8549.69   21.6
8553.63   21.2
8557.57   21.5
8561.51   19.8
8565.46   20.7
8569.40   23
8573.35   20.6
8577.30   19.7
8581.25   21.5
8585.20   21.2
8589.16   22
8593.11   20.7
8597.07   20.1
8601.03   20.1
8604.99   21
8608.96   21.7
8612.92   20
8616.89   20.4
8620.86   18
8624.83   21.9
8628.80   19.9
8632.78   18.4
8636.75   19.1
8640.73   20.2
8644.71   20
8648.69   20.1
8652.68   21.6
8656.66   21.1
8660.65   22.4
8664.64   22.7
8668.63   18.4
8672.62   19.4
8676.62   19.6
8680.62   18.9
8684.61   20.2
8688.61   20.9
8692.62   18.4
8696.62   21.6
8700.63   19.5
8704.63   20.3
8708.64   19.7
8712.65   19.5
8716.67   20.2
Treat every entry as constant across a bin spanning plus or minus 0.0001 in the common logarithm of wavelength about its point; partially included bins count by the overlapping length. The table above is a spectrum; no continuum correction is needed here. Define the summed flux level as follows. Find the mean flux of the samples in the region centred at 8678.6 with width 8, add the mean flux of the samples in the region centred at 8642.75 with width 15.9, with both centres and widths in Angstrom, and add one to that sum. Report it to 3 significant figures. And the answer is 40.1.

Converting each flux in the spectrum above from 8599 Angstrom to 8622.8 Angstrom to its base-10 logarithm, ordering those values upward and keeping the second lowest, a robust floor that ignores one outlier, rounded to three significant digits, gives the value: 1.30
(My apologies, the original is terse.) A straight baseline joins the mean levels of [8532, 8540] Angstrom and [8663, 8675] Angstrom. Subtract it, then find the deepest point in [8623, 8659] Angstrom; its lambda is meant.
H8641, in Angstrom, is 8632.78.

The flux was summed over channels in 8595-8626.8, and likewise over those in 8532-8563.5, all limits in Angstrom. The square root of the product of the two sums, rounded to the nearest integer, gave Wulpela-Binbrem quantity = 165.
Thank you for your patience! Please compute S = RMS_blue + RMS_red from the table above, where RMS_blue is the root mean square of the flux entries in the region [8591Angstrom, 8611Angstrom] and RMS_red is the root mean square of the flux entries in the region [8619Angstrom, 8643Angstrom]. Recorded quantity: 40.4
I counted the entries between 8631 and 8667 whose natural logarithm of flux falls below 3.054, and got 6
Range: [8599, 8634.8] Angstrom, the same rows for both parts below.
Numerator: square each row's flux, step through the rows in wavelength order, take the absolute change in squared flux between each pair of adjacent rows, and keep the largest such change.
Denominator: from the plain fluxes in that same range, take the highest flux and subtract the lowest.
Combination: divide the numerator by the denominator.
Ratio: 40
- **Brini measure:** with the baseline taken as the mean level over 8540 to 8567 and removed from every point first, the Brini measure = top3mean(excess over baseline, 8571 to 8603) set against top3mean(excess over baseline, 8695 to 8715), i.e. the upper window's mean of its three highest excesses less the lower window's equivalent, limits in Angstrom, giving -1.0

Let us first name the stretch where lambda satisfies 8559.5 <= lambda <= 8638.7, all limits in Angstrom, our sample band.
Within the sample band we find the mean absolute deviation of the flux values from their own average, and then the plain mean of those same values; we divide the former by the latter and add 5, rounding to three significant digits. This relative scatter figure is 5.05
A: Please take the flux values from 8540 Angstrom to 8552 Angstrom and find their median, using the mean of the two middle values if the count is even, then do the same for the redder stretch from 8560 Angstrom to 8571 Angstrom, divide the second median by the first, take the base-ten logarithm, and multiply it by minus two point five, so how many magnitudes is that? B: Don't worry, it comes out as 0.021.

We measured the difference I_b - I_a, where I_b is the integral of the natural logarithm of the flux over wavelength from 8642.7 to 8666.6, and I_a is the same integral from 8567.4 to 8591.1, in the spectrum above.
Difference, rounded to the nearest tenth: 0.6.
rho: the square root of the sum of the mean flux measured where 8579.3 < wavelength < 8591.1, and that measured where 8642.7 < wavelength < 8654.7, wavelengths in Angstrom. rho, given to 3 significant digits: 6.49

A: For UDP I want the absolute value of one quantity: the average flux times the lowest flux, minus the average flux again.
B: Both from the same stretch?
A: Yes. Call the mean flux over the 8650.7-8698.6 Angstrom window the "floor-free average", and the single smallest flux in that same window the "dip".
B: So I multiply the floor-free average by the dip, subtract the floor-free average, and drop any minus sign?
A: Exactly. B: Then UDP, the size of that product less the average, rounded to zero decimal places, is 356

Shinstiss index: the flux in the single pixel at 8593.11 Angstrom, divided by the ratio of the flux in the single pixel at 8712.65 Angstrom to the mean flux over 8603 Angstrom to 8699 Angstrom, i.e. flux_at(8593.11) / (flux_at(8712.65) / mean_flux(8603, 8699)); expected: 21.5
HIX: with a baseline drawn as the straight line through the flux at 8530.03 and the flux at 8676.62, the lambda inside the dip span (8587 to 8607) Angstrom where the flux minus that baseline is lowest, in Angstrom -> 8597.07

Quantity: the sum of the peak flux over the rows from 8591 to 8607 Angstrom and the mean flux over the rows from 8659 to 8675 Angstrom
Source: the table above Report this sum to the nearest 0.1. 41.7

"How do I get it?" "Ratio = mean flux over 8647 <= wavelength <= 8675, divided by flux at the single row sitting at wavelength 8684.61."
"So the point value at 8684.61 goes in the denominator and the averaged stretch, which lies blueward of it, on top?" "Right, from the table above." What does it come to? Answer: 1.03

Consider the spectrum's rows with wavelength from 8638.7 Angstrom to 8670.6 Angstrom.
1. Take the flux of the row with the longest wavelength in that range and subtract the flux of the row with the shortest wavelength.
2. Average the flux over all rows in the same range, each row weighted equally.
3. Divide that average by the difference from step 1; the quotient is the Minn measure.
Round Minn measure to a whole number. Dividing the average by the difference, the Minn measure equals -12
